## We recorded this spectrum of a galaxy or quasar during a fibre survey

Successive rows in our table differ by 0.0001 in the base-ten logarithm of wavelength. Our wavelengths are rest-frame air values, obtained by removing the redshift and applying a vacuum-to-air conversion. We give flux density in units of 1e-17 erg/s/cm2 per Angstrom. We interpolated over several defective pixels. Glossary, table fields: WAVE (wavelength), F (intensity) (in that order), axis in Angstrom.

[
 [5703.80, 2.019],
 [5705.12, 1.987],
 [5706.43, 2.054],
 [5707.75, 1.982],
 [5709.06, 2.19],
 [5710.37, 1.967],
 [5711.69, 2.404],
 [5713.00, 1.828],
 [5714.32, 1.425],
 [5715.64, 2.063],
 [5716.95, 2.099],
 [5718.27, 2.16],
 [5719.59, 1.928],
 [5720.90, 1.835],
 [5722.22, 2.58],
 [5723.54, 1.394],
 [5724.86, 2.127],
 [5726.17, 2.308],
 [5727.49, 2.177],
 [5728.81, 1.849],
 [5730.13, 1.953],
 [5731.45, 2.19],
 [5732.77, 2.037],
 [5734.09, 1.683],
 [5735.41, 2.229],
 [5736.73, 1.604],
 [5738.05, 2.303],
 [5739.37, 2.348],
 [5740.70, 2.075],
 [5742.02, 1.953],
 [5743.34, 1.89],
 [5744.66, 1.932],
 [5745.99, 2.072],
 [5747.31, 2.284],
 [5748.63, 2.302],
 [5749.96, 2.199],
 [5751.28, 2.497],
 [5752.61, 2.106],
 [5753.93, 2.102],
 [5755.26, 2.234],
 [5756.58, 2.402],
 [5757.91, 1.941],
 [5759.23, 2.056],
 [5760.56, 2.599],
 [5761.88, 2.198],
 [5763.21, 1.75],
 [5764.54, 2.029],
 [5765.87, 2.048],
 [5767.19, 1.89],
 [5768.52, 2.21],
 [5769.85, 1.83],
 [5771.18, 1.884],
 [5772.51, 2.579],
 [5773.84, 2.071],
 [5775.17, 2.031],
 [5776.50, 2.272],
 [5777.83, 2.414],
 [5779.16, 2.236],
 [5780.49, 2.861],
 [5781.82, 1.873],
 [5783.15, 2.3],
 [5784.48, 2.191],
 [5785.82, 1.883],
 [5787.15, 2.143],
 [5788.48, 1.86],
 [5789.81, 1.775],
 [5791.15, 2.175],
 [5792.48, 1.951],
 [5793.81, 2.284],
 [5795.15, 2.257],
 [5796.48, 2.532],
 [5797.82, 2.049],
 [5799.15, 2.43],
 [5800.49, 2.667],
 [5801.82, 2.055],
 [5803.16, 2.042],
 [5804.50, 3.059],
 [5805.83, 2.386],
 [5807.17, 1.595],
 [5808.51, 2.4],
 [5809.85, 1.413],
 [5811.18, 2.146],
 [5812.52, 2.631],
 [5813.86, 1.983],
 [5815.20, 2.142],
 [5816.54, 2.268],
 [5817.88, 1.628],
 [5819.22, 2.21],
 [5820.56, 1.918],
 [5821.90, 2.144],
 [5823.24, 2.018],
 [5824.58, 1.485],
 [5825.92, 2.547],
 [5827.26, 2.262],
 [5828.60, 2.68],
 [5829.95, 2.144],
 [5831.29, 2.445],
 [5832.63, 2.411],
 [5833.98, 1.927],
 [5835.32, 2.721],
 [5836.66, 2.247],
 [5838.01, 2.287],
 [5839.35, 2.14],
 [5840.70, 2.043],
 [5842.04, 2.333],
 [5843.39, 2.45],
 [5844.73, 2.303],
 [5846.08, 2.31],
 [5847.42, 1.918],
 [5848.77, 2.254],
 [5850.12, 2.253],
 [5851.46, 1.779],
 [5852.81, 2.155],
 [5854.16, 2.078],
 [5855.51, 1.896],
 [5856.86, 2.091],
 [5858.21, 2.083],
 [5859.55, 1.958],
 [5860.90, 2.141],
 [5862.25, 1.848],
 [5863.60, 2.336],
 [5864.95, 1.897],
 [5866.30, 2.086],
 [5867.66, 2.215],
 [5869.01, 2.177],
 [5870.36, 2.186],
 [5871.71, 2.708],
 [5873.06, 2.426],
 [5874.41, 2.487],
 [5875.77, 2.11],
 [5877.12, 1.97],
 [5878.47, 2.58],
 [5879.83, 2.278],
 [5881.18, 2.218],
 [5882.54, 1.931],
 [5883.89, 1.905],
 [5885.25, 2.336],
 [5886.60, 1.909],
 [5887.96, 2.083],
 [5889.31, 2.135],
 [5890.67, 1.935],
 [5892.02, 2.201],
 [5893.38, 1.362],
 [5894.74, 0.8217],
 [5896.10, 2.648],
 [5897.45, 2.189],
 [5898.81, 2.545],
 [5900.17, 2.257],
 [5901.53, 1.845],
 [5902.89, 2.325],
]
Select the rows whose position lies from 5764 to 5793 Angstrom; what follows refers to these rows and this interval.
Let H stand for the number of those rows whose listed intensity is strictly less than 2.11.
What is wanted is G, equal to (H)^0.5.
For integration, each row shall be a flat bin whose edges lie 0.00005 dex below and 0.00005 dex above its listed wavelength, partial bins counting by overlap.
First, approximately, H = 12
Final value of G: 3.5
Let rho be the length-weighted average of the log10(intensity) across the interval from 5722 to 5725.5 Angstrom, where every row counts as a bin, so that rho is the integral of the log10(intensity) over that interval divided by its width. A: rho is 0.279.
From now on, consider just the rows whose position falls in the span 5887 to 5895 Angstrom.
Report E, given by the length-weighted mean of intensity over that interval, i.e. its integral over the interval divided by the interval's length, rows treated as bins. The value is 1.81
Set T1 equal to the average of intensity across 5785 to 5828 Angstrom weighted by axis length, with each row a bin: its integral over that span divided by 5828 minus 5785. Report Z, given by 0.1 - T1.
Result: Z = -2.04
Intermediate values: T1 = 2.14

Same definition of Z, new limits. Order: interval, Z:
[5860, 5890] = -2.08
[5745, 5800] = -2.07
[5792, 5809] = -2.19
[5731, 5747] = -1.93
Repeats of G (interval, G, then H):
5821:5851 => 2.2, 5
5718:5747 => 3.6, 13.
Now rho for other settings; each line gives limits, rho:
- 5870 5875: 0.392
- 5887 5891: 0.311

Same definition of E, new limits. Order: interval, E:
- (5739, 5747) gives 2.04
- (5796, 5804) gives 2.30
